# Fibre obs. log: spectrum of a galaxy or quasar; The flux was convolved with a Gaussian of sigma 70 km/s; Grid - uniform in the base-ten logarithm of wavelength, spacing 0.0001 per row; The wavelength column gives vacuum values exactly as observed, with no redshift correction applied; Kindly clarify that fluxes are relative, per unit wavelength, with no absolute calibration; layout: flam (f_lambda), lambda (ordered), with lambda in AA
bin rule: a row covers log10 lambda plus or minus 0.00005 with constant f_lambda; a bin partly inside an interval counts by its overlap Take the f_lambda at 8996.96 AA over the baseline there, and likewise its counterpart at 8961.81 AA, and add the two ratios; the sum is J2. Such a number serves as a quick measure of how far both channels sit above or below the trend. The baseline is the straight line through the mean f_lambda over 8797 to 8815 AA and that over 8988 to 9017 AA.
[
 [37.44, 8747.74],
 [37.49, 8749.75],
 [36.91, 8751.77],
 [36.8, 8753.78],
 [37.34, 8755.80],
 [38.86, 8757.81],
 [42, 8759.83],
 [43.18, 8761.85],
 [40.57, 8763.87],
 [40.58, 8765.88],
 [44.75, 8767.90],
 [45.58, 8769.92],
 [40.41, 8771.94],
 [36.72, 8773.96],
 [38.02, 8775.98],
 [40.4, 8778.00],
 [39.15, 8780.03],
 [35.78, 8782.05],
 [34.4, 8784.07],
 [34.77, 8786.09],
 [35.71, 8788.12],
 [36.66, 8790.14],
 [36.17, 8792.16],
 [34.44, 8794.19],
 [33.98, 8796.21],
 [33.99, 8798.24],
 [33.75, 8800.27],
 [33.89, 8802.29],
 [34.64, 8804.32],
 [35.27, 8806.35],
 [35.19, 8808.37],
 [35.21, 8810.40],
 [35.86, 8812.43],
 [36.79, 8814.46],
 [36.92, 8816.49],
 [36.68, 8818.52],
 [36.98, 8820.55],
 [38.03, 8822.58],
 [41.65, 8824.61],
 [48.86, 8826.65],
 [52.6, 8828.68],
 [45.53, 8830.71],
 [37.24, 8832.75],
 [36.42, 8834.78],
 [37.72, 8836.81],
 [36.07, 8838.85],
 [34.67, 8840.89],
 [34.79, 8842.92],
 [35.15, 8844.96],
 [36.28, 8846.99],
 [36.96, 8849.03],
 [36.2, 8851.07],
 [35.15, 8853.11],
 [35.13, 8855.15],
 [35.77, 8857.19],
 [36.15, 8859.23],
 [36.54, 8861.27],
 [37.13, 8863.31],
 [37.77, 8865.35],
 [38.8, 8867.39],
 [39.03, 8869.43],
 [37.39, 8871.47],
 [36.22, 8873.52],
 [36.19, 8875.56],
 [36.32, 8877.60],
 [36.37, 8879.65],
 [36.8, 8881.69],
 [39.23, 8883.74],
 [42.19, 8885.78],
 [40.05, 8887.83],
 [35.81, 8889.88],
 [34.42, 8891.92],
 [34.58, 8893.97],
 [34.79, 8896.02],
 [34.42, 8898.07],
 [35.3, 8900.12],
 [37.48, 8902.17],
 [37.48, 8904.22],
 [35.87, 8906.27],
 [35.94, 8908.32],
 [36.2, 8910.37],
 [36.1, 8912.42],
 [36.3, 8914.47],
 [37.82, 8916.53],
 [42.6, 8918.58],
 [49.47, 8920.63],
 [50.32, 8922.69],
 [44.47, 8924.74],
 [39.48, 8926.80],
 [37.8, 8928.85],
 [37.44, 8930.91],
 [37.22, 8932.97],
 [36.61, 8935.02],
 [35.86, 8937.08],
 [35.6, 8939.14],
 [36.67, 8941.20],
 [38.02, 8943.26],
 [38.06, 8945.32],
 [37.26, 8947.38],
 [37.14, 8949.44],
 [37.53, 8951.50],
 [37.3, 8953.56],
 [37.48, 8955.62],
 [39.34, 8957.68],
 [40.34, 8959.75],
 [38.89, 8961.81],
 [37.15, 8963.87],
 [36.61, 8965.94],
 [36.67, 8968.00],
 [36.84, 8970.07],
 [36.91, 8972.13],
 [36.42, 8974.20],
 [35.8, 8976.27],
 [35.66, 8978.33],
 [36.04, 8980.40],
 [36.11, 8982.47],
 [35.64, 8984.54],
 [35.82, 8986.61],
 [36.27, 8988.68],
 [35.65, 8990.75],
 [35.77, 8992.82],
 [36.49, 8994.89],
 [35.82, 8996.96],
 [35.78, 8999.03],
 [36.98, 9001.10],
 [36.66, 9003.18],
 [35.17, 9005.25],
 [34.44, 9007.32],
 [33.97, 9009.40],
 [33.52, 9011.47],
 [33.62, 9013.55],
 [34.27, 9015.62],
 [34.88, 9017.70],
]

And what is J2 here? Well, 2.12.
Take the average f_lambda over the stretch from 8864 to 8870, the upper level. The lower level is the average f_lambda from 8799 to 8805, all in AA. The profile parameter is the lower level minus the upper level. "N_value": -4.4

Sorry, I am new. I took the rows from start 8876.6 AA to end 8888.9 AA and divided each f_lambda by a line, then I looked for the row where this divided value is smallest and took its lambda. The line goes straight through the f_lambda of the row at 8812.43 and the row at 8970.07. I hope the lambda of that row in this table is 8877.60 AA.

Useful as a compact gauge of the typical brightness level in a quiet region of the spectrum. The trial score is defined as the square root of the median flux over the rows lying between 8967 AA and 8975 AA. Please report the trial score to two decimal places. 6.06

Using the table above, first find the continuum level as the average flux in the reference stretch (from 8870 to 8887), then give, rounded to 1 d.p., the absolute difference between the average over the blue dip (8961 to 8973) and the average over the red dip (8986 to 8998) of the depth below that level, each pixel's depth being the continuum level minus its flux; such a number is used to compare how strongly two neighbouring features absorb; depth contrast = 1.2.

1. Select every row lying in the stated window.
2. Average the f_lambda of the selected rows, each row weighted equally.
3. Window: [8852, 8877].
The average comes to 36.8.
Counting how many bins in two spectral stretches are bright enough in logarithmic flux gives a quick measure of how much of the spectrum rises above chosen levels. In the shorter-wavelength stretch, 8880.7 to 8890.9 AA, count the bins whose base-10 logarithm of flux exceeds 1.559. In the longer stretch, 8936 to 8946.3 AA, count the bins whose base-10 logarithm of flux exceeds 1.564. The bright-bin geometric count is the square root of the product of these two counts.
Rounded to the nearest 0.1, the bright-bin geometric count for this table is 3.5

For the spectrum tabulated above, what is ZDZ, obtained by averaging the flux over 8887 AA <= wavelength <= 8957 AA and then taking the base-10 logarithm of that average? 1.58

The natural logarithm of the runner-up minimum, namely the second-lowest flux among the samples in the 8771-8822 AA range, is 3.52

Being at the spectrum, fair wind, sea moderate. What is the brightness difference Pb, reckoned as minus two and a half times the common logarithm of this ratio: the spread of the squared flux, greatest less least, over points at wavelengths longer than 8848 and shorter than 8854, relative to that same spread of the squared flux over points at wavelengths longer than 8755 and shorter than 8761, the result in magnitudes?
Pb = 1.1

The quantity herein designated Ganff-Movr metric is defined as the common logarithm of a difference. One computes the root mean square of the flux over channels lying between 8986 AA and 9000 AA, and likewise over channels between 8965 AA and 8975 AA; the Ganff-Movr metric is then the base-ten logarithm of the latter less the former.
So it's -0.13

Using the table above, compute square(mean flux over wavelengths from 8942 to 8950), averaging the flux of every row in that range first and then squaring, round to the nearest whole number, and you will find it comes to 1415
